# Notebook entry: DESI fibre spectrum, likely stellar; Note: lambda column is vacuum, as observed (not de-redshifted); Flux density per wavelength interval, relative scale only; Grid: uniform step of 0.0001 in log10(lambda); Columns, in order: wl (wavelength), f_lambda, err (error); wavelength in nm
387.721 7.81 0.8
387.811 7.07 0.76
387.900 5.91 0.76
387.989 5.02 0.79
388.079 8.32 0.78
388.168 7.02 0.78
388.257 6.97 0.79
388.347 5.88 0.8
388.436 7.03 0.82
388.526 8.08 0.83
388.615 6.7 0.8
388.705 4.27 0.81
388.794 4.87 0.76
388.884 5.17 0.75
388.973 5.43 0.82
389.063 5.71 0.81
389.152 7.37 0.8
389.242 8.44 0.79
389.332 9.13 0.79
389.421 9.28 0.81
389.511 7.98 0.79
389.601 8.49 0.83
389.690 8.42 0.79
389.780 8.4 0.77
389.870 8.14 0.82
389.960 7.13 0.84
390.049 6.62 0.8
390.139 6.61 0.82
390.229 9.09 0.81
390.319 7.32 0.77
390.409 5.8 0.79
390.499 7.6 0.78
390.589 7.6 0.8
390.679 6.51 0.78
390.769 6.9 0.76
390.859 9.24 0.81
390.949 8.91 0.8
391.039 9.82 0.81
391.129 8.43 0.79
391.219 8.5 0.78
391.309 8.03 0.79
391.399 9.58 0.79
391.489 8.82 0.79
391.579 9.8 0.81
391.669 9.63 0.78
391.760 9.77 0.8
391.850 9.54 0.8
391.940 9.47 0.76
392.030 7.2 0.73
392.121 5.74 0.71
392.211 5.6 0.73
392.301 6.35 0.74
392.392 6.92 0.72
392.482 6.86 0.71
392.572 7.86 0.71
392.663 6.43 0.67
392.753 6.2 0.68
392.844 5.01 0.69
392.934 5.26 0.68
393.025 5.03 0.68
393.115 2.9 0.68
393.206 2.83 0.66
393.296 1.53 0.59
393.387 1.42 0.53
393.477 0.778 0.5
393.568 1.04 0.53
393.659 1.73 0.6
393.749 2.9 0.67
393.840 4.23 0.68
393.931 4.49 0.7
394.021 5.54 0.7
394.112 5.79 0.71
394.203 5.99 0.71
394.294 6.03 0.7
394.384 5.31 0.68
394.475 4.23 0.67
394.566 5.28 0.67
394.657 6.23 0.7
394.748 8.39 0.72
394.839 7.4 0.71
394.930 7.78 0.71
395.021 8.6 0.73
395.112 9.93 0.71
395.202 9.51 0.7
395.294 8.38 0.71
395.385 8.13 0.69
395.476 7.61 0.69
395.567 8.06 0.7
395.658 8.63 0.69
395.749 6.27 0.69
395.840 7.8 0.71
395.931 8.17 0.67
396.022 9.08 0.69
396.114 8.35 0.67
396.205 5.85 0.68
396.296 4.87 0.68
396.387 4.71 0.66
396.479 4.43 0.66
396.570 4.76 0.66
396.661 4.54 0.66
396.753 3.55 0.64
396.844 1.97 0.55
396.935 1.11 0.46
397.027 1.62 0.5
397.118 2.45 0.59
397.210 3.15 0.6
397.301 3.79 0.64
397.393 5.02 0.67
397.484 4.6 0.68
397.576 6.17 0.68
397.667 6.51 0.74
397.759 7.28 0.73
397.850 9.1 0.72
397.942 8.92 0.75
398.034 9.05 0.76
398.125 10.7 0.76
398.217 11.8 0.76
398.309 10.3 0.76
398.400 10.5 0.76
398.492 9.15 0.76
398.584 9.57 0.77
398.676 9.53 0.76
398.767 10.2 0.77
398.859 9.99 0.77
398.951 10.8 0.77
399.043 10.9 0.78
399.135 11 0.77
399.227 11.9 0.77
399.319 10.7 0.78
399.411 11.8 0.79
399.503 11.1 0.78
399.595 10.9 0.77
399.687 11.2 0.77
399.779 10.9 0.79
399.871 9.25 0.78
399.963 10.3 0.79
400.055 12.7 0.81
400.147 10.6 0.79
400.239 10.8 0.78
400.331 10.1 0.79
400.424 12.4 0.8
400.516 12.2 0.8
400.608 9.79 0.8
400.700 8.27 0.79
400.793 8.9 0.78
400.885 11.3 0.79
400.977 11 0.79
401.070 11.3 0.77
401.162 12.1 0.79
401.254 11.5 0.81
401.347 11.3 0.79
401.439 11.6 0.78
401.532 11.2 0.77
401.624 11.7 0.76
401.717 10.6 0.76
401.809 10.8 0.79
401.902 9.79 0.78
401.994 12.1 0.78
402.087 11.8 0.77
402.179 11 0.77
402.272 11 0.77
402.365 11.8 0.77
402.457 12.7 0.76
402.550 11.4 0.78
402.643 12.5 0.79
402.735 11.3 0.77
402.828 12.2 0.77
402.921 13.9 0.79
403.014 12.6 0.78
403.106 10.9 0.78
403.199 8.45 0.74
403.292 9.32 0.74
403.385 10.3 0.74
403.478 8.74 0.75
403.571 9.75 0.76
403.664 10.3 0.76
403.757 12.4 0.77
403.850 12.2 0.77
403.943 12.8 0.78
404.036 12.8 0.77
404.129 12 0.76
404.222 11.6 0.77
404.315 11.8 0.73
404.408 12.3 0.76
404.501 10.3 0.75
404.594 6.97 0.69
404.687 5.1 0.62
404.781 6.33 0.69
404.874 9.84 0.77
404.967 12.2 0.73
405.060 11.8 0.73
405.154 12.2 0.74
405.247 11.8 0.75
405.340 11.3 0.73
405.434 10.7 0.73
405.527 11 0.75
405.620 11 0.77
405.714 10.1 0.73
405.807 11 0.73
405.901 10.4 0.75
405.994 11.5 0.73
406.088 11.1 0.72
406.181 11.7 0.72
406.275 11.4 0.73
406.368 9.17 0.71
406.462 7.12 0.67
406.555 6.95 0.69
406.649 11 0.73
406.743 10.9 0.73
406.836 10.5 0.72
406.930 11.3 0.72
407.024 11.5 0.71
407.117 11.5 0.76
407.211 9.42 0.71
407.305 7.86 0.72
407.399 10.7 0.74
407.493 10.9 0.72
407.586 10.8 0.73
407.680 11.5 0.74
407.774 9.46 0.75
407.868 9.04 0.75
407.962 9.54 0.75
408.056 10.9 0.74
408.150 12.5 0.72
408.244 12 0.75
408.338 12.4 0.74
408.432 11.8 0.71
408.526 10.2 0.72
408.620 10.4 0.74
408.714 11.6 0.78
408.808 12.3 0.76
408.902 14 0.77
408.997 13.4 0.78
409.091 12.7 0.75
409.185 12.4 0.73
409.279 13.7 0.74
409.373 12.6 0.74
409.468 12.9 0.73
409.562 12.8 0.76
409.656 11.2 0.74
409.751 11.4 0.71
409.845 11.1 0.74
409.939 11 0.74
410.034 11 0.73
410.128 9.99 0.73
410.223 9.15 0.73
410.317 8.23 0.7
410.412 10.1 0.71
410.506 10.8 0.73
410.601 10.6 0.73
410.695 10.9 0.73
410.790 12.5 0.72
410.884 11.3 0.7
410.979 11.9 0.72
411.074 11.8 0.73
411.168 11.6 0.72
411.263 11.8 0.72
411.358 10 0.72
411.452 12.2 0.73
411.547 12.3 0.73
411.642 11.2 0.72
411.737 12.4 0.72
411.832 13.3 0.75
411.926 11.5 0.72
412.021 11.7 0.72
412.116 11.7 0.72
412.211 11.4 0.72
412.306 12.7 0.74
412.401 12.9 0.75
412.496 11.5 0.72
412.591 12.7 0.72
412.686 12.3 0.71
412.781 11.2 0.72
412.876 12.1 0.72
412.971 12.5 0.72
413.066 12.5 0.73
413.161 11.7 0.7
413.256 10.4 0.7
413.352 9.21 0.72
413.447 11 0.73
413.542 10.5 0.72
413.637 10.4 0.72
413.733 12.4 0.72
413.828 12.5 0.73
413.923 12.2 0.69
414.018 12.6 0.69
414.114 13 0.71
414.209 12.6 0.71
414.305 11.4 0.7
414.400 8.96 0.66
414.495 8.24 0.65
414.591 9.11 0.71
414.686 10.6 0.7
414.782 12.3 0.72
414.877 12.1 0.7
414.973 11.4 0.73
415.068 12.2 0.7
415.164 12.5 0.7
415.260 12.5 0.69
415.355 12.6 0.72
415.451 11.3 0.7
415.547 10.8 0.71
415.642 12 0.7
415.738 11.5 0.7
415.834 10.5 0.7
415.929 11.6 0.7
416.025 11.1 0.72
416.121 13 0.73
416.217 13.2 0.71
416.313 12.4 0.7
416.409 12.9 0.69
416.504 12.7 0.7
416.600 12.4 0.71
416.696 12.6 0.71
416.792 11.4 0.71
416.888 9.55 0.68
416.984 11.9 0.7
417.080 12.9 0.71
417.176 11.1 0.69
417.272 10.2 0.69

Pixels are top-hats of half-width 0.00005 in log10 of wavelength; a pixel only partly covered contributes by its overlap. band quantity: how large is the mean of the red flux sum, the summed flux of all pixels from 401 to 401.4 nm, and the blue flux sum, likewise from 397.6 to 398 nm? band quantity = 39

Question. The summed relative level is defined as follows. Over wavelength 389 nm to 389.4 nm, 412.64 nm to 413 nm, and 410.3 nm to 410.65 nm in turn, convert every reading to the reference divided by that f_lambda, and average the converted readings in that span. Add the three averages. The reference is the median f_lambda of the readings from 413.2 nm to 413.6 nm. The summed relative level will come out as 3.3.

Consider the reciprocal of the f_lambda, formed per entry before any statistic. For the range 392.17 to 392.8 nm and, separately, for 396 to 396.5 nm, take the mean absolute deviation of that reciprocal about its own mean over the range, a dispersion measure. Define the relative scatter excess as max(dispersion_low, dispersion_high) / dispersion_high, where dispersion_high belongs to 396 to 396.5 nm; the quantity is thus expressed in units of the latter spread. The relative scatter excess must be 1.0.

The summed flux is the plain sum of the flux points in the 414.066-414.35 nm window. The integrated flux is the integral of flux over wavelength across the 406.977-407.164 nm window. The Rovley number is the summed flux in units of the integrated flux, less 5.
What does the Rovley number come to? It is 12.2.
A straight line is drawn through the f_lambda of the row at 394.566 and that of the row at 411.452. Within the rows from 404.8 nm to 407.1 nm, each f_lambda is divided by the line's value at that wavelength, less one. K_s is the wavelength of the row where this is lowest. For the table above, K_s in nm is 406.555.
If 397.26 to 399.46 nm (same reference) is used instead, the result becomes 397.301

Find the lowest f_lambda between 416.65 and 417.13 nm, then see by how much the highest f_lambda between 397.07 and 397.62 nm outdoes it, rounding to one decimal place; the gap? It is -3.4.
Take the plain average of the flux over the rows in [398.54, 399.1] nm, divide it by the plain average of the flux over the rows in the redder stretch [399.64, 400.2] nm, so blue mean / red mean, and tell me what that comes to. 0.94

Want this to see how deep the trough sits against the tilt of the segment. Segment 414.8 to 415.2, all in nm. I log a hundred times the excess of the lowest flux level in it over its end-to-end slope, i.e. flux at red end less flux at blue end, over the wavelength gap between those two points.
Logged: 1001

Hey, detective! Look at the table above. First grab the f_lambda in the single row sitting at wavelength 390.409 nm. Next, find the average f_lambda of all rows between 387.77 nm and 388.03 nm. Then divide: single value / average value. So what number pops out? 1.0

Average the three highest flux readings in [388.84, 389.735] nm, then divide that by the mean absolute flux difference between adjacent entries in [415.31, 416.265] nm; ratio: 10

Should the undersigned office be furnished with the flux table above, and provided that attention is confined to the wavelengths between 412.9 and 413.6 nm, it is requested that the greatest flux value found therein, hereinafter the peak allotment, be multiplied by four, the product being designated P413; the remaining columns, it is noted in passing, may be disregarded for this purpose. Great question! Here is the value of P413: 50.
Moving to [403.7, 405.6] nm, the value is 51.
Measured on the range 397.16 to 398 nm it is 36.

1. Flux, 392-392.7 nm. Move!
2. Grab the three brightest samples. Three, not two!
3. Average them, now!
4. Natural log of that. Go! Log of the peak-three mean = 1.99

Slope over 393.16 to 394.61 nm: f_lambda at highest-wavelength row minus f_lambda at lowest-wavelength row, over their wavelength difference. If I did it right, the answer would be 1.8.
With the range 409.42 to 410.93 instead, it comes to -1.1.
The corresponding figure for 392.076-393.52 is -3.7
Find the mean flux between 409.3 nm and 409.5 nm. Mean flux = 12.8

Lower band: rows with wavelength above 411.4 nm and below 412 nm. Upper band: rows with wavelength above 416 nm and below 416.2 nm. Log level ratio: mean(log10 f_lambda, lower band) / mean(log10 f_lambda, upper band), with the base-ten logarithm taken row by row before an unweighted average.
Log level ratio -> 1.00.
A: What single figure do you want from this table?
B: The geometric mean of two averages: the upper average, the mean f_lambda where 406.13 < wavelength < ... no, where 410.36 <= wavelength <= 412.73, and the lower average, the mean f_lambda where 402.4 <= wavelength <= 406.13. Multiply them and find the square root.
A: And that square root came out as 11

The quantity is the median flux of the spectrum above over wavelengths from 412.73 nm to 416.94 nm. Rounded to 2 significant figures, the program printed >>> 12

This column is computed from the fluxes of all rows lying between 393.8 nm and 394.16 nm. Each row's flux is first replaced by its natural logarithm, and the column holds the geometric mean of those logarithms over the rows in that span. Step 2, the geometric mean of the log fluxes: 1.60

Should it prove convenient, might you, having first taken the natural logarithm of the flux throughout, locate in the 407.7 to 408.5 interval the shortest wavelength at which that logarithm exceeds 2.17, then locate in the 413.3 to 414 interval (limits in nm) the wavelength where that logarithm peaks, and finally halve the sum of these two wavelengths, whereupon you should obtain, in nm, 410.80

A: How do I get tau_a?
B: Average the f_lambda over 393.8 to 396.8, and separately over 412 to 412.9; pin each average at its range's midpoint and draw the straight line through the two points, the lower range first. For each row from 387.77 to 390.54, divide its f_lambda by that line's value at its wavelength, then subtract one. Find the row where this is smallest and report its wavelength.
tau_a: 388.705 nm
